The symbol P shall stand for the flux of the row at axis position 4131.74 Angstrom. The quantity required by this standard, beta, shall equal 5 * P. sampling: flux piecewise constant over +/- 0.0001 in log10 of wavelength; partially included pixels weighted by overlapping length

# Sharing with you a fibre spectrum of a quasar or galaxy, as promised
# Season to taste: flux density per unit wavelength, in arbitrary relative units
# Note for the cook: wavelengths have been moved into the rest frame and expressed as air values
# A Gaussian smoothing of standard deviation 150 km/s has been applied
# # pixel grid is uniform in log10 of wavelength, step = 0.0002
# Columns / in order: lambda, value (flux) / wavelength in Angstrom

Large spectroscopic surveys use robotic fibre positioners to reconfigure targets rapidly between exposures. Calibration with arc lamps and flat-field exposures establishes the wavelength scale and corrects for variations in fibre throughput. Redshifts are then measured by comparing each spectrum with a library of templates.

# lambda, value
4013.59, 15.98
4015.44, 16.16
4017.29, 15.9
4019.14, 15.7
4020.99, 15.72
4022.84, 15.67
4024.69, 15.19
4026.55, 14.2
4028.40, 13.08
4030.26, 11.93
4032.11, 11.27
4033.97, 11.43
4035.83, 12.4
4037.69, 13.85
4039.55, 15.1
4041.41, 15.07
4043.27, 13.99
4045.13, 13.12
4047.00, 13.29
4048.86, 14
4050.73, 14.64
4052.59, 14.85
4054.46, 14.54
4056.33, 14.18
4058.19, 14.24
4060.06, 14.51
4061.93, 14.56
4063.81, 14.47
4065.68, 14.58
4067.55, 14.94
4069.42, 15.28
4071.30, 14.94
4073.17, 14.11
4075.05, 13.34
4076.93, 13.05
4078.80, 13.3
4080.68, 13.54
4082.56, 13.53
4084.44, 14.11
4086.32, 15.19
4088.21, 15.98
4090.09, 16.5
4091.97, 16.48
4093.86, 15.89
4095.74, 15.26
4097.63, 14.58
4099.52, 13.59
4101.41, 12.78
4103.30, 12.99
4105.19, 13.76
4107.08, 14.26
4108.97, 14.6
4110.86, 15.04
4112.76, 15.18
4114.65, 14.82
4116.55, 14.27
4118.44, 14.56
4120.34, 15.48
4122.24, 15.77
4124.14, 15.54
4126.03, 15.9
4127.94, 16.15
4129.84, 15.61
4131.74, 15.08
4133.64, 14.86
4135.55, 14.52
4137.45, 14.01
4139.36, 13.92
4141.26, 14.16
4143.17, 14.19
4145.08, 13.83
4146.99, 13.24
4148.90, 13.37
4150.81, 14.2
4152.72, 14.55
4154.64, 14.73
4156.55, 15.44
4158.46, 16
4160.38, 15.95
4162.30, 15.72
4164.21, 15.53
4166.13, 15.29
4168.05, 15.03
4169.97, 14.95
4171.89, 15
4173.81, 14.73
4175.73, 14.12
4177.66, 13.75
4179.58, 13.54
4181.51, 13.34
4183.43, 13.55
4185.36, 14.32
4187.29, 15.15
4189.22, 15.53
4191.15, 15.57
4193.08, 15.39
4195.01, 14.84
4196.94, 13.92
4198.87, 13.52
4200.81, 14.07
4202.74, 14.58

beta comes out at 75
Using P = 15.08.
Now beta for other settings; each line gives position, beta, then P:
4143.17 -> 71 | 14.19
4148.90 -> 67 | 13.37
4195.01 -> 74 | 14.84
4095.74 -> 76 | 15.26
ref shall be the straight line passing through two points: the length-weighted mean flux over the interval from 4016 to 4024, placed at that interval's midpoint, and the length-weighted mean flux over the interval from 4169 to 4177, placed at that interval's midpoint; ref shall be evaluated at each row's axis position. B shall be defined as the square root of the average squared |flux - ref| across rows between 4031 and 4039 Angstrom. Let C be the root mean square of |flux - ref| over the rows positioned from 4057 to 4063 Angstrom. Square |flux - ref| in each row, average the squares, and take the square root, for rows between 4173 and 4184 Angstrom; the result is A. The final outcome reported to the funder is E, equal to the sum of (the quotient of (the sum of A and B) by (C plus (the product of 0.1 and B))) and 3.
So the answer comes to 6.2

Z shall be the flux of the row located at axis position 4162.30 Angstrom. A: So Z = 15.72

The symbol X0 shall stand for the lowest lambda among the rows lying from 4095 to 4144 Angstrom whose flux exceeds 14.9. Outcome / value 4095.74 Angstrom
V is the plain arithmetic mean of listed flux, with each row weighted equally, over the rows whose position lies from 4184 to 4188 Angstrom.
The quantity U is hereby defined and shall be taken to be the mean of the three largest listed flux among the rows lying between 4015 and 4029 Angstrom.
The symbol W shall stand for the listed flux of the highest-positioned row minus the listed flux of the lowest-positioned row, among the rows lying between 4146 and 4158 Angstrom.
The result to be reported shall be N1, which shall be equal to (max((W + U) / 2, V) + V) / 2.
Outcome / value 14.7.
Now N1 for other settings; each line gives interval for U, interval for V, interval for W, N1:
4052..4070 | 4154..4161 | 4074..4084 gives 15.5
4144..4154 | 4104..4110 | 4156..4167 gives 14.2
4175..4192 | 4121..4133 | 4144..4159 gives 15.7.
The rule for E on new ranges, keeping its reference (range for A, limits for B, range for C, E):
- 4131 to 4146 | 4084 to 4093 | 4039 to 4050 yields 4.0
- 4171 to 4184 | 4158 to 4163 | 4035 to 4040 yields 3.9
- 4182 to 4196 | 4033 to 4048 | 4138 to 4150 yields 5.3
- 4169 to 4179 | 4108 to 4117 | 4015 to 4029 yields 3.8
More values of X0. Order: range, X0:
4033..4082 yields 4039.55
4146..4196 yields 4156.55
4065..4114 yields 4067.55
